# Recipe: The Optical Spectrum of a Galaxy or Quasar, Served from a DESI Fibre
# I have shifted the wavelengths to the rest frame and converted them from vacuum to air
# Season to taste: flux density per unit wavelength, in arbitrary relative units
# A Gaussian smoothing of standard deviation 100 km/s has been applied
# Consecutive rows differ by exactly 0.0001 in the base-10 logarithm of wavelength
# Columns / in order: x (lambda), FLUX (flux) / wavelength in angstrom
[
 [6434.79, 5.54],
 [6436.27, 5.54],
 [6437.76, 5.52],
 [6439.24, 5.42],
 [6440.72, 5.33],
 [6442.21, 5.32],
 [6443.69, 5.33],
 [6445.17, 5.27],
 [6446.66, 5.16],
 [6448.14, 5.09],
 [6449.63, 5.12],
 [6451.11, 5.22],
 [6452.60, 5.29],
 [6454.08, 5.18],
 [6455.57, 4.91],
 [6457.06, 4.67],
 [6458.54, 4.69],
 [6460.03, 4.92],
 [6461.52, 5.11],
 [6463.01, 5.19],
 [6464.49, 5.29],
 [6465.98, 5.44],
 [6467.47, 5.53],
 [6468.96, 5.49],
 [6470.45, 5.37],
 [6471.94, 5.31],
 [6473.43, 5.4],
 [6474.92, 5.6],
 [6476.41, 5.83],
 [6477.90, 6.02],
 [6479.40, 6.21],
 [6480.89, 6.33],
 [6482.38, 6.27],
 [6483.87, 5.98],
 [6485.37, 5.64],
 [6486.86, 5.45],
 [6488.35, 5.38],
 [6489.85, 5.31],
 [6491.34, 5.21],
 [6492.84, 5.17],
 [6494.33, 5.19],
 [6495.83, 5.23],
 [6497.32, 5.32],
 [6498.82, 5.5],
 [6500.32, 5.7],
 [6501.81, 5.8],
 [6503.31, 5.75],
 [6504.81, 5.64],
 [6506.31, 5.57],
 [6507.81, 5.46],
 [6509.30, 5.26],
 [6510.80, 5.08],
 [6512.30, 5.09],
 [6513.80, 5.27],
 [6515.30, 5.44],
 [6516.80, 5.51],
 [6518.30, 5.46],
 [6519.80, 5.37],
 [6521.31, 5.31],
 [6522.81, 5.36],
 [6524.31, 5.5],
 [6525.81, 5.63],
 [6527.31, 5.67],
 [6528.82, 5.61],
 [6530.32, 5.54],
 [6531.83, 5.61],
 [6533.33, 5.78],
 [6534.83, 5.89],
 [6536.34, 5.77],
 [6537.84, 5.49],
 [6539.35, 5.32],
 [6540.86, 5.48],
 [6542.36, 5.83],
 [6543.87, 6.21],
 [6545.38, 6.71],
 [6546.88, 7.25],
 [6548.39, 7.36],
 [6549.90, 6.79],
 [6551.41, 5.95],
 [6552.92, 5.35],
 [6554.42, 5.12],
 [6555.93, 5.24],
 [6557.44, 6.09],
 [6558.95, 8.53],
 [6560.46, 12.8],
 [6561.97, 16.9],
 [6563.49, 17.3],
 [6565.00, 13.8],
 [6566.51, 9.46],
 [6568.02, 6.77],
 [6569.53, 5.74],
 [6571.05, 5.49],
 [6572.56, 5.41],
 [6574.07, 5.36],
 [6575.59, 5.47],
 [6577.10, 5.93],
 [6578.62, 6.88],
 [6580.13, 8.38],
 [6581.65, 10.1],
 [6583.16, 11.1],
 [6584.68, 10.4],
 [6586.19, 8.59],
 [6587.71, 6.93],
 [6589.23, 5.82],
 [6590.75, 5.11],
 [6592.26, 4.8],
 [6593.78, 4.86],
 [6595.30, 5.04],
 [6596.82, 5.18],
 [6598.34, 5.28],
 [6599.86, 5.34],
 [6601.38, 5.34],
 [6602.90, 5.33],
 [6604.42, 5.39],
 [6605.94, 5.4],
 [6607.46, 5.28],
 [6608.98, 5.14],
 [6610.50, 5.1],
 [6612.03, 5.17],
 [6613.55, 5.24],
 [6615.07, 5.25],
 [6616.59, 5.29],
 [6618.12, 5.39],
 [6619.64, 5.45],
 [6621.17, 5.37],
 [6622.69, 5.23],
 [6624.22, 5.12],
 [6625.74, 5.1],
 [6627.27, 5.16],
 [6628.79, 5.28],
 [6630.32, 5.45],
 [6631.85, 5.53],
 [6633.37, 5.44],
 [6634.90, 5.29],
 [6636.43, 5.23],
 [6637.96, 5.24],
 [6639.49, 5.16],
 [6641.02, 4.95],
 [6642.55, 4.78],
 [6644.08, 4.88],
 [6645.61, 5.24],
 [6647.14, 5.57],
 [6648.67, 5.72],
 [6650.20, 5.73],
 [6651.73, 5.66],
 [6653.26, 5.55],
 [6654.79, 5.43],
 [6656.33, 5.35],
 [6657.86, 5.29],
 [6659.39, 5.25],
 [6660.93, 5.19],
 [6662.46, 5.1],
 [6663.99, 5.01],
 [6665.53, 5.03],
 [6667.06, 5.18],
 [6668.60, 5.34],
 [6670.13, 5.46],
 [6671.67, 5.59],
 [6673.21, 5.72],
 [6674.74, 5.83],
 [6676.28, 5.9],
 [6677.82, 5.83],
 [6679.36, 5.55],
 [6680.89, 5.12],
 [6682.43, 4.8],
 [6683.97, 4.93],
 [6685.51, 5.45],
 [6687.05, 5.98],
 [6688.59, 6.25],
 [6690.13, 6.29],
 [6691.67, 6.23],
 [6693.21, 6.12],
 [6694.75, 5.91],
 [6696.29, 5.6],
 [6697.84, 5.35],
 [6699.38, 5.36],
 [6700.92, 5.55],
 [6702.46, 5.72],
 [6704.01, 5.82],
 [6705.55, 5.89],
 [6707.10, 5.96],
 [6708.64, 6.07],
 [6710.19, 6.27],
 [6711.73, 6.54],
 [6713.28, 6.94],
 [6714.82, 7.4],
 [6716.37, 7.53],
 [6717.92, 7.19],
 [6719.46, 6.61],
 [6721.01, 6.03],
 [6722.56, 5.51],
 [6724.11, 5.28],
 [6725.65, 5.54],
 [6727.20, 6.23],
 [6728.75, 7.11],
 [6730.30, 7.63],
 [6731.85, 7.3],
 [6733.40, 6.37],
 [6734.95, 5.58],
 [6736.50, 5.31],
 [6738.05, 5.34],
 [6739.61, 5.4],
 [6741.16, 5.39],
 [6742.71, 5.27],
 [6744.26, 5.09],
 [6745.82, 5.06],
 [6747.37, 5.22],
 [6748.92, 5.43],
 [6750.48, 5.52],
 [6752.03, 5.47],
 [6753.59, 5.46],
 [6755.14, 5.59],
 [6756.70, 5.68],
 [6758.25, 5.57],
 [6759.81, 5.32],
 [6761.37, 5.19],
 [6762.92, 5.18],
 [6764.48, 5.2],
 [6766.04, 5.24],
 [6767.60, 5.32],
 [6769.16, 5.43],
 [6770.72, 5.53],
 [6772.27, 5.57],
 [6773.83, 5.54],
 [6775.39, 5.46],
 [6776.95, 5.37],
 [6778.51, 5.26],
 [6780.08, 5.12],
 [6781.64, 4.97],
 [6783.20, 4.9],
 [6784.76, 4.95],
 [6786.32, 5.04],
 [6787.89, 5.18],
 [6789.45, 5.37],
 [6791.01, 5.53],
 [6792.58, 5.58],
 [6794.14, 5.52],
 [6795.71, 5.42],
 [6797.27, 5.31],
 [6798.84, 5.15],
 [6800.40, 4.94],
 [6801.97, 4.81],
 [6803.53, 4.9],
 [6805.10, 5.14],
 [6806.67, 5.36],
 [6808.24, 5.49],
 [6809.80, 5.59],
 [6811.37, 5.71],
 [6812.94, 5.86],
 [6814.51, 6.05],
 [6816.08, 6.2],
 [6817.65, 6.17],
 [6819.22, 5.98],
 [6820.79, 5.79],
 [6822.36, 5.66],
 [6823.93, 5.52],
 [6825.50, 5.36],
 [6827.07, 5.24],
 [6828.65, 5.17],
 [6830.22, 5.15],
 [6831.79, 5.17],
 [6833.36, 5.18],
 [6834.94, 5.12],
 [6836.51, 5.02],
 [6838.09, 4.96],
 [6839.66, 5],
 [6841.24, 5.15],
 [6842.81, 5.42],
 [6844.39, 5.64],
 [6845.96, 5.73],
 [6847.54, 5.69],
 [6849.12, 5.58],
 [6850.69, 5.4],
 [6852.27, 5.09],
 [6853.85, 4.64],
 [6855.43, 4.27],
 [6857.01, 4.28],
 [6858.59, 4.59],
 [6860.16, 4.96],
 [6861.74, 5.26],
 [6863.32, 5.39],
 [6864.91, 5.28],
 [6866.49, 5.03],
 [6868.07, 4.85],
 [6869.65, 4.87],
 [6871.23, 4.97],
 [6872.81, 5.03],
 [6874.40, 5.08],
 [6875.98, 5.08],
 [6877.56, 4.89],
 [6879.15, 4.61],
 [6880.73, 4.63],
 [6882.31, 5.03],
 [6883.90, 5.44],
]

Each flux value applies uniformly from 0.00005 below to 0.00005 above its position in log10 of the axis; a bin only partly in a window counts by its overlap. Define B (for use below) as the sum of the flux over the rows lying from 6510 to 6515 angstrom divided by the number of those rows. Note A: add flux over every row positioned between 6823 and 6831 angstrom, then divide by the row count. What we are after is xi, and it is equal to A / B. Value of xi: 1.03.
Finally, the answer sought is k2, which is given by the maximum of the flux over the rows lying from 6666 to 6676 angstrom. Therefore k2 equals 5.83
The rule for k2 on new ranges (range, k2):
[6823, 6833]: 5.52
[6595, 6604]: 5.34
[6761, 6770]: 5.43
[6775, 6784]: 5.46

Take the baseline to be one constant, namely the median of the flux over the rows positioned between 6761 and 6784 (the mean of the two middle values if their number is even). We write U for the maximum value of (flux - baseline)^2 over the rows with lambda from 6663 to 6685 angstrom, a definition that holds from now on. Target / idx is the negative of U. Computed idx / -0.41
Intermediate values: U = 0.41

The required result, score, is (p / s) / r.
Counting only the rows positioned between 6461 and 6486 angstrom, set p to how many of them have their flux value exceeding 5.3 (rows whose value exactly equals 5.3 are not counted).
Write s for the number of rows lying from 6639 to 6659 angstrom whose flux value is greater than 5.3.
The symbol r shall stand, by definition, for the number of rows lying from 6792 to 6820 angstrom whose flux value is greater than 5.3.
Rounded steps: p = 14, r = 13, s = 7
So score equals 0.15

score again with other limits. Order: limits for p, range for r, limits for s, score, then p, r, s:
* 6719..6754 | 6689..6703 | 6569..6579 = 0.29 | 18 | 9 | 7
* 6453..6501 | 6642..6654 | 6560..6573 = 0.44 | 20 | 5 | 9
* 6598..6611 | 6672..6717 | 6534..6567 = 0.01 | 5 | 26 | 20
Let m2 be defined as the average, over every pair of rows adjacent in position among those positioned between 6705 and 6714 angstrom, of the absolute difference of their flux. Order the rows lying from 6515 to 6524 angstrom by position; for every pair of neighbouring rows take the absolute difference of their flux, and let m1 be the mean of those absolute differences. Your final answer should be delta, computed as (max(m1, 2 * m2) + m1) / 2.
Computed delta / 0.24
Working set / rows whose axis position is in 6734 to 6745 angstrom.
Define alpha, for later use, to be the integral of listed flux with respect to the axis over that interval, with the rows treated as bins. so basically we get 58.9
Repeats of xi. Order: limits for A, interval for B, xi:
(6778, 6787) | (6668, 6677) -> 0.89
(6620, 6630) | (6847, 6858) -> 1.04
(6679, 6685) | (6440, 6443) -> 0.96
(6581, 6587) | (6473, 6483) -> 1.69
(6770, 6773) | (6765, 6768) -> 1.05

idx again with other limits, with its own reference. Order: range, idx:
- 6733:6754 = -1.23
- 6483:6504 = -0.52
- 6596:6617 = -0.03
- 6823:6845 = -0.14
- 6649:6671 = -0.22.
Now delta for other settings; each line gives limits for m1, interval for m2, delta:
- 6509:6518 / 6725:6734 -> 0.73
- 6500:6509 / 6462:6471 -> 0.14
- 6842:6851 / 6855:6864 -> 0.29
